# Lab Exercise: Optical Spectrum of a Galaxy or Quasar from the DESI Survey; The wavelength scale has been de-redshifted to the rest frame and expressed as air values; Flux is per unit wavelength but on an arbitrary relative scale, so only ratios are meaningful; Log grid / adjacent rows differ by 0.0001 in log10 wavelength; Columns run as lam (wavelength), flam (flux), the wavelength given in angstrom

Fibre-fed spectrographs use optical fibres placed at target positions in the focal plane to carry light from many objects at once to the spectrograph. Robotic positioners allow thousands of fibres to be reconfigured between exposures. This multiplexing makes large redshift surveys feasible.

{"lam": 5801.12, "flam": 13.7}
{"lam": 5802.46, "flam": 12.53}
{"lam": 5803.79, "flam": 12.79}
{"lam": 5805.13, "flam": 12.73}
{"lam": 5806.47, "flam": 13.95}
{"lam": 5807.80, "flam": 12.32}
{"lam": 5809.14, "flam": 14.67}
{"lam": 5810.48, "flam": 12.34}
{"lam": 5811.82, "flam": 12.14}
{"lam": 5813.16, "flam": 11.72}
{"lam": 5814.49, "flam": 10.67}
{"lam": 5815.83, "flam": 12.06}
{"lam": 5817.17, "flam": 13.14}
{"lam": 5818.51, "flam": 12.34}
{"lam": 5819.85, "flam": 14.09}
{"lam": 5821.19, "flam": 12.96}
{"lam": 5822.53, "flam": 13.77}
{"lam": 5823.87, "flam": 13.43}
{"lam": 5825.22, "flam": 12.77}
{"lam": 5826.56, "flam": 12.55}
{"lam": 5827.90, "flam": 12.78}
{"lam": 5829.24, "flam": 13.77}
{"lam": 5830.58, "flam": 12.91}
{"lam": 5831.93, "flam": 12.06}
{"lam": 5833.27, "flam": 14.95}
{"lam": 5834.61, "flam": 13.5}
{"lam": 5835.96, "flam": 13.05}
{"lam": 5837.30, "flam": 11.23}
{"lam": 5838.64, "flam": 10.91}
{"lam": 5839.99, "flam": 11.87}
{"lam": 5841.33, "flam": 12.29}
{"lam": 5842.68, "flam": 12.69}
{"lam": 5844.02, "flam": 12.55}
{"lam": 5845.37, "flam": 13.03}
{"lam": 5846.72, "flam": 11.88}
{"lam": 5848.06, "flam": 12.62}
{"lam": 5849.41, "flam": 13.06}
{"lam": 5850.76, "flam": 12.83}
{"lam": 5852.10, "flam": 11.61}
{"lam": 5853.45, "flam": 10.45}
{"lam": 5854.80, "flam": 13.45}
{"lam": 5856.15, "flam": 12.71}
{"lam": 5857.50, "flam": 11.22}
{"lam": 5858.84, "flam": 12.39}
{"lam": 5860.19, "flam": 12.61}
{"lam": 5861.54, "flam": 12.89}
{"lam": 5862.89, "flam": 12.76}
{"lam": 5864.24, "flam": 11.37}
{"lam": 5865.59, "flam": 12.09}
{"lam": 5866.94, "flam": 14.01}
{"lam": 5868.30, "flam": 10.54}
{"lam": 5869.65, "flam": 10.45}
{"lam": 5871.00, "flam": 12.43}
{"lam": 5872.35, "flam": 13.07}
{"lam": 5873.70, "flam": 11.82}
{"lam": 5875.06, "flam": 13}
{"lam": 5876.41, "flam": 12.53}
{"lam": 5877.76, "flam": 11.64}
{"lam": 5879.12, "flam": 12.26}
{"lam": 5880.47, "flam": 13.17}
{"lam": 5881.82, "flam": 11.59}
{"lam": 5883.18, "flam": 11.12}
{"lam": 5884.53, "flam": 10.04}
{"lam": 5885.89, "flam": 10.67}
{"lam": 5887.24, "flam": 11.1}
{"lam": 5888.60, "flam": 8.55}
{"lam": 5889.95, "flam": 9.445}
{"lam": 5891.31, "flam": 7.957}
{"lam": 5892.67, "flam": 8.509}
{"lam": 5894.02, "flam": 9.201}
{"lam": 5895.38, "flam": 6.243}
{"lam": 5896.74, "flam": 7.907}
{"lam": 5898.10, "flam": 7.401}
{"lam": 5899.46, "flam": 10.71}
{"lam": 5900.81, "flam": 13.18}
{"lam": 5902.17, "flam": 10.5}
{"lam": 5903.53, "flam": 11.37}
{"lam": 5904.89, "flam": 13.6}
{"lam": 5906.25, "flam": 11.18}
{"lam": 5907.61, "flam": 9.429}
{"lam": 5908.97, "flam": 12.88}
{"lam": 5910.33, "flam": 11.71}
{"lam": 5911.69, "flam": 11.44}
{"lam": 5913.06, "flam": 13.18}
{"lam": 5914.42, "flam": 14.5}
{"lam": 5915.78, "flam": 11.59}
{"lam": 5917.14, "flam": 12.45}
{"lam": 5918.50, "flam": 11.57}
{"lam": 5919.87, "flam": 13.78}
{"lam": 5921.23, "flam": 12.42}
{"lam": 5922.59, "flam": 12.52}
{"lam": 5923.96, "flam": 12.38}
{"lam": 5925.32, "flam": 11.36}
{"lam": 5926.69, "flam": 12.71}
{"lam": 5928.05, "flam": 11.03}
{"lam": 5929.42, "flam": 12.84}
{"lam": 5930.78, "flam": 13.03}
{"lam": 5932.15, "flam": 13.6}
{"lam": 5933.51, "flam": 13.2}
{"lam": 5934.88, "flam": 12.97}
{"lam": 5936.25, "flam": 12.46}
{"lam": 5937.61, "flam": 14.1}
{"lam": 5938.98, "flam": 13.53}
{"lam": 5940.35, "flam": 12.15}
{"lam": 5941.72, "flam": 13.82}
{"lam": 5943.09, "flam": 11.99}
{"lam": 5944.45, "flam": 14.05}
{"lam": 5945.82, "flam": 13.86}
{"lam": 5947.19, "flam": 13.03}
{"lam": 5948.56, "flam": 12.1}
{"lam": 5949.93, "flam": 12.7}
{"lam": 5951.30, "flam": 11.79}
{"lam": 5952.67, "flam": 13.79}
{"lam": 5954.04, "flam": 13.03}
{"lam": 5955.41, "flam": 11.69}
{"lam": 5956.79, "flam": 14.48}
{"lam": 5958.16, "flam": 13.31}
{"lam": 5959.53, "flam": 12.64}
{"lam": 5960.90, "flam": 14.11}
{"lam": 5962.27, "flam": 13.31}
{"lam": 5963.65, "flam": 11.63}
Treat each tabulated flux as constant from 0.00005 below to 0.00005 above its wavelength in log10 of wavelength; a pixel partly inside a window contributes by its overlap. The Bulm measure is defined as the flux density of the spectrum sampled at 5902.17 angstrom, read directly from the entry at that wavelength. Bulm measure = 10.5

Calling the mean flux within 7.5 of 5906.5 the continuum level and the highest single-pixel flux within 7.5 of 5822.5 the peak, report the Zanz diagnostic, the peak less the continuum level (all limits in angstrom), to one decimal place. 2.3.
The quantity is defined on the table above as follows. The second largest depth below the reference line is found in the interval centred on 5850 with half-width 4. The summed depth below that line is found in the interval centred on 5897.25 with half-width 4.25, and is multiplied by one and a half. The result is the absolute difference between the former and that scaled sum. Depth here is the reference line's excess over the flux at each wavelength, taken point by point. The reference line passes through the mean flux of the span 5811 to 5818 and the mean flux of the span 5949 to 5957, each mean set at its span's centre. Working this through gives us 30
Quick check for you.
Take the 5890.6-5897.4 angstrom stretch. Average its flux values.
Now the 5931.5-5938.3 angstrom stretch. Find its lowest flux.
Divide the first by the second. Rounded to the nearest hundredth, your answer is 0.64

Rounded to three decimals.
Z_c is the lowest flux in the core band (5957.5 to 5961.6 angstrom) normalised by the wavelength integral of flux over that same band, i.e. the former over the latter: 0.230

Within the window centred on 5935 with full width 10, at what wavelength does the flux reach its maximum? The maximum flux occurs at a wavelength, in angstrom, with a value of 5937.61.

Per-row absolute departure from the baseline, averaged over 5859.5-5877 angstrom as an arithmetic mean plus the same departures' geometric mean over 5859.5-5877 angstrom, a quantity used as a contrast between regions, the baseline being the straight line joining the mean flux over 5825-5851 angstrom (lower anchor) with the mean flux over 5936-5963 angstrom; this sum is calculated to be 1.1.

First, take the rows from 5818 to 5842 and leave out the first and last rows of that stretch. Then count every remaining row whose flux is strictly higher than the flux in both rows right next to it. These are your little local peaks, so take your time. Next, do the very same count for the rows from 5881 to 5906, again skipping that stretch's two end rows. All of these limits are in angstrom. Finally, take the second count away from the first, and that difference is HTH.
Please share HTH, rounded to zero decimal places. -1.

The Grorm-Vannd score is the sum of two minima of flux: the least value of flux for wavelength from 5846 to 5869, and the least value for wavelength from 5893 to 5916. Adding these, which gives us 17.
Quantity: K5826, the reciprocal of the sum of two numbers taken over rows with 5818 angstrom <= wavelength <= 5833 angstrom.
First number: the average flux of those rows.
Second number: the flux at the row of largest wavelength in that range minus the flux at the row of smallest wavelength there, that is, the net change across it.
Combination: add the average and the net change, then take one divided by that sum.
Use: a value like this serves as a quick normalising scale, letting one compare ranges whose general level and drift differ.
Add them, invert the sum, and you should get 0.078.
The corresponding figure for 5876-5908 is 0.137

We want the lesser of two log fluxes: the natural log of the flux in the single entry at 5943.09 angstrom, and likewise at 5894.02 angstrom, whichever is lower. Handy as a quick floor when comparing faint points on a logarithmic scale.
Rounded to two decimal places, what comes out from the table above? 2.22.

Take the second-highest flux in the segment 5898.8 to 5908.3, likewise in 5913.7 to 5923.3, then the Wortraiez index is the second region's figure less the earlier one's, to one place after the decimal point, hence 0.6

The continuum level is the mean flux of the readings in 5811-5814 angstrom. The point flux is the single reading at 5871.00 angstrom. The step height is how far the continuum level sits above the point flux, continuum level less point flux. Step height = -0.5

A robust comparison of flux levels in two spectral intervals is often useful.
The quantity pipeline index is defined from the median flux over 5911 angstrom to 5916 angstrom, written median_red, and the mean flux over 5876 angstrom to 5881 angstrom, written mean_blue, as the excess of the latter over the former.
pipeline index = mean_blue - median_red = 0.0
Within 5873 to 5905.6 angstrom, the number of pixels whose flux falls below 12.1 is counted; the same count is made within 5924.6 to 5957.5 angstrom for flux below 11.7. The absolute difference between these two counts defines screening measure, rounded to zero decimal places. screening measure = 15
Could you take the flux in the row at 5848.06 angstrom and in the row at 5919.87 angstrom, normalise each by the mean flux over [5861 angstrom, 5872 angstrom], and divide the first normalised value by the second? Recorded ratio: 0.92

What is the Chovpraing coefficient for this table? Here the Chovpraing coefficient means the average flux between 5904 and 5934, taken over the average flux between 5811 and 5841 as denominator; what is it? 0.98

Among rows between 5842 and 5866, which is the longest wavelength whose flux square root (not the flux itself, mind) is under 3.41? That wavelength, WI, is 5864.24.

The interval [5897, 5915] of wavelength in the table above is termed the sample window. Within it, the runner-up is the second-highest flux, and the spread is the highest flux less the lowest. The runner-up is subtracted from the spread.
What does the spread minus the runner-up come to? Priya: -6.5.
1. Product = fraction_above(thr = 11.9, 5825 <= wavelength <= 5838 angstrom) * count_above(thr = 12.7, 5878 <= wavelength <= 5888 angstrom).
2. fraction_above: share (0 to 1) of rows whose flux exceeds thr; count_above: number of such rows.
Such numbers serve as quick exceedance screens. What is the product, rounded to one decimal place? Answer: 0.9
